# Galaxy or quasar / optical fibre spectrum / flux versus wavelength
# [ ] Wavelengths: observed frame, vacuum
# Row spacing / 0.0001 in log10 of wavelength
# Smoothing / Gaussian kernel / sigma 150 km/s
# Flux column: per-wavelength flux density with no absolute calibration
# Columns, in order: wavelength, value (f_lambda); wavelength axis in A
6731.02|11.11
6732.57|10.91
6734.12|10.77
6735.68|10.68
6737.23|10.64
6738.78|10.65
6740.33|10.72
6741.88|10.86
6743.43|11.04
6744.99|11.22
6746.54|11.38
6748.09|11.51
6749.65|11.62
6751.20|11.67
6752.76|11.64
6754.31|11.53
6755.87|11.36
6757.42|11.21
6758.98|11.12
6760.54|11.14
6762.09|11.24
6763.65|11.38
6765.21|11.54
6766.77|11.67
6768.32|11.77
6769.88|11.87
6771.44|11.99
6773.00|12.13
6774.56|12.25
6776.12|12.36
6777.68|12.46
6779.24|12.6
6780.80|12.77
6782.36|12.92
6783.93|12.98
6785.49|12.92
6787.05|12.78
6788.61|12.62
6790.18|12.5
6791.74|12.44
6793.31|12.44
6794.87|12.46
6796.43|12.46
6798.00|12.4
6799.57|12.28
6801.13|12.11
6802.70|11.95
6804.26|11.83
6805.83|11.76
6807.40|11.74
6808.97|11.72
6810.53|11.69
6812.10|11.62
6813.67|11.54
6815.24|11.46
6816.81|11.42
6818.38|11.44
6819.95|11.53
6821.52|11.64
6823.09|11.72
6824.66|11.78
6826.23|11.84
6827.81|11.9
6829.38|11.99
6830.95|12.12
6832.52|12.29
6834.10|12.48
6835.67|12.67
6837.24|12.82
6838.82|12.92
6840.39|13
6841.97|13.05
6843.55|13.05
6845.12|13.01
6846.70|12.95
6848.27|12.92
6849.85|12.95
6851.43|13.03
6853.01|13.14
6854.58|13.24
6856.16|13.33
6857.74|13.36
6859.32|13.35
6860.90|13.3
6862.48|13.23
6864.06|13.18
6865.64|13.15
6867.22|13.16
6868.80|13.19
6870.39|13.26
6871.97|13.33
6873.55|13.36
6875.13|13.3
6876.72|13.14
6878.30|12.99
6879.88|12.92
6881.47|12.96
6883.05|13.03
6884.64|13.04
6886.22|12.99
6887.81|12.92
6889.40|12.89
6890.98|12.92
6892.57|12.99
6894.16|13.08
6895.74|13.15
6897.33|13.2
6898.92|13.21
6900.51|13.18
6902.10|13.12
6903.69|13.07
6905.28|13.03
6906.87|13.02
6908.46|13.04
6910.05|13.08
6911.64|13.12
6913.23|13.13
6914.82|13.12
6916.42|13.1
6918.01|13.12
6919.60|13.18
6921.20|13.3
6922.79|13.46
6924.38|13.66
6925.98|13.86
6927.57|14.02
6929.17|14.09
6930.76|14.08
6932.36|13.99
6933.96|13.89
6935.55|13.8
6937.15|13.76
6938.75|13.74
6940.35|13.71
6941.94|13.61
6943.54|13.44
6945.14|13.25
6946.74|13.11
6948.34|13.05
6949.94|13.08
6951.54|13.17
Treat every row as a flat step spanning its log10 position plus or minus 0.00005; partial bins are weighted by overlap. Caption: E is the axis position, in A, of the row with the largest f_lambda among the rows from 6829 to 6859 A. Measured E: 6857.74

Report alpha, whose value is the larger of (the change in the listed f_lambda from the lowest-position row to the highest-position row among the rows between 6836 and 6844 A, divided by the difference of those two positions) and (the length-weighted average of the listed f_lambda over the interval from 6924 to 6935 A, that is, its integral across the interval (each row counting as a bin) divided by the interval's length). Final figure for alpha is 13.9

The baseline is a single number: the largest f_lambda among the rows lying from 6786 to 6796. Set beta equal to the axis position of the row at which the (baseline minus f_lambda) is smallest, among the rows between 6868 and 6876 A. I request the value 6873.55 A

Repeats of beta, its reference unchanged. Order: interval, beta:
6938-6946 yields 6938.75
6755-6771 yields 6769.88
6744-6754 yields 6751.20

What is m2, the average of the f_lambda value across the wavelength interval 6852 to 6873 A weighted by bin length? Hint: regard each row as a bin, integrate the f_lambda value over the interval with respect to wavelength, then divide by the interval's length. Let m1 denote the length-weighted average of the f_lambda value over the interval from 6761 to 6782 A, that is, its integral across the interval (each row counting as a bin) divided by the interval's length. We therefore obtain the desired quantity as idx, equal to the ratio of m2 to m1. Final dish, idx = 1.10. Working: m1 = 12.0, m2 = 13.2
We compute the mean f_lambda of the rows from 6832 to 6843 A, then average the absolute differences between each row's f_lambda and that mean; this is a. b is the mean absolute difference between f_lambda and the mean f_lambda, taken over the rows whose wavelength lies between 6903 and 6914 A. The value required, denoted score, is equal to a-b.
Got 0.19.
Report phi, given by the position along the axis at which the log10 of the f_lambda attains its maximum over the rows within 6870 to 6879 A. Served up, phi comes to 6873.55 A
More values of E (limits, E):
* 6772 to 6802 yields 6783.93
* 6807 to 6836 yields 6835.67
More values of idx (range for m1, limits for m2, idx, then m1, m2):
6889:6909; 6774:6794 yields 0.97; 13.1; 12.6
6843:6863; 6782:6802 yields 0.95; 13.1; 12.5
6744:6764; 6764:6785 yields 1.08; 11.4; 12.2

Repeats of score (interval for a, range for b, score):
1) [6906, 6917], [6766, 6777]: -0.17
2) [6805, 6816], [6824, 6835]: -0.11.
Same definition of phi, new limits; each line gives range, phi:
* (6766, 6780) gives 6779.24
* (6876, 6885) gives 6876.72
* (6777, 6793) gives 6783.93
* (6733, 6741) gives 6734.12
